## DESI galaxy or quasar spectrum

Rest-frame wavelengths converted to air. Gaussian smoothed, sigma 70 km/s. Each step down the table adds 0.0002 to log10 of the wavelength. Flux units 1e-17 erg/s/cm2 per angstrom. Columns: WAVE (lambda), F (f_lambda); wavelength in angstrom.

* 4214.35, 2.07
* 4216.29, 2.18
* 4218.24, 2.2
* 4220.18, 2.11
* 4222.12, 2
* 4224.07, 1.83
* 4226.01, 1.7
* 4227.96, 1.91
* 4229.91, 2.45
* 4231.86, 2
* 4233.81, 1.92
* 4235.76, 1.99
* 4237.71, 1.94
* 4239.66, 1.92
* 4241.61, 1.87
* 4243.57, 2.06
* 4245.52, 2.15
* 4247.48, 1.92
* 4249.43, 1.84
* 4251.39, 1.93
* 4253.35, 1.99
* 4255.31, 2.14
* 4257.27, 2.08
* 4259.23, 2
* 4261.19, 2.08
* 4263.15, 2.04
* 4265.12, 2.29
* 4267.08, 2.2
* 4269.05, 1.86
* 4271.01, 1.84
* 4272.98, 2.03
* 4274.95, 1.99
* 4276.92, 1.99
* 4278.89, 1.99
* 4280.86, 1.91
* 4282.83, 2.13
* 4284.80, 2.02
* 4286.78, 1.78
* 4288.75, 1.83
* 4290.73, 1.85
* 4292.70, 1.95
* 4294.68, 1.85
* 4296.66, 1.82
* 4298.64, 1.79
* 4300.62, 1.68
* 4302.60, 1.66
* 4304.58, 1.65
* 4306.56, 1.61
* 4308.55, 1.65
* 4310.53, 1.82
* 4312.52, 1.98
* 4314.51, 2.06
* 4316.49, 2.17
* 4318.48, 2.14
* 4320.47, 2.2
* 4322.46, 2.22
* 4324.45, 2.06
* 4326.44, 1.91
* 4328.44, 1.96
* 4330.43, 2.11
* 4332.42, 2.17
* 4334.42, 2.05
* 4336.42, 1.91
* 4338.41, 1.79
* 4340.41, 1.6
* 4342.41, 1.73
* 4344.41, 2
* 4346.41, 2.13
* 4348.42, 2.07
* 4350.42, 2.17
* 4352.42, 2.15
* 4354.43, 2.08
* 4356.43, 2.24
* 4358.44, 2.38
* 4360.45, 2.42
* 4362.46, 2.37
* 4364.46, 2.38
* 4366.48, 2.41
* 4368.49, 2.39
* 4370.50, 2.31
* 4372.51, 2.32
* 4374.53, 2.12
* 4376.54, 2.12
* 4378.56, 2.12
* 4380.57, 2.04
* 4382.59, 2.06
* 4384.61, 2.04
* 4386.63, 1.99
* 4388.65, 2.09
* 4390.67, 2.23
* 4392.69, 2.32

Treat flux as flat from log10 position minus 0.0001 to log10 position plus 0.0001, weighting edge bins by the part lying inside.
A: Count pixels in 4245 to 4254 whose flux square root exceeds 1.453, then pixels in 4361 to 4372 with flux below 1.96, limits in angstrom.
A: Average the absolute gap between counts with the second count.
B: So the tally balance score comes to 0.50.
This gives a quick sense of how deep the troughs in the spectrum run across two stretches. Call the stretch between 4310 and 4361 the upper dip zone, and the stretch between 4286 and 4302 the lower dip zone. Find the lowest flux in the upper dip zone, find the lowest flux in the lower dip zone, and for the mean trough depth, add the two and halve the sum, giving 1.64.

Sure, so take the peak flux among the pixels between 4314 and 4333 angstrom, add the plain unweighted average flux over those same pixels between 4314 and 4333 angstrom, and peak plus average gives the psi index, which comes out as 4.32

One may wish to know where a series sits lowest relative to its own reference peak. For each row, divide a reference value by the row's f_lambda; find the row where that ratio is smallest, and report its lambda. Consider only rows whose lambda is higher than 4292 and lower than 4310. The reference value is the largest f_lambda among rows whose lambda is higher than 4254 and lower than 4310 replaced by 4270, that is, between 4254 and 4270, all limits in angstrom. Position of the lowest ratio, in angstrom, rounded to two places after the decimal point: 4292.70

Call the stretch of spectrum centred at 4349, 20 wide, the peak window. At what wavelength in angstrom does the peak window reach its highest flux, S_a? 4358.44 angstrom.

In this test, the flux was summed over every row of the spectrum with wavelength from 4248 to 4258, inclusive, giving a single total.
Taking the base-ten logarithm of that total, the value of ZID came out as 1.00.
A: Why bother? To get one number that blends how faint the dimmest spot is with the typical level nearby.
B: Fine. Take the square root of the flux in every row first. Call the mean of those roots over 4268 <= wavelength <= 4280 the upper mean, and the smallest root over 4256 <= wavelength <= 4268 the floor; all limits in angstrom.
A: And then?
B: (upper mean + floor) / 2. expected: 1.405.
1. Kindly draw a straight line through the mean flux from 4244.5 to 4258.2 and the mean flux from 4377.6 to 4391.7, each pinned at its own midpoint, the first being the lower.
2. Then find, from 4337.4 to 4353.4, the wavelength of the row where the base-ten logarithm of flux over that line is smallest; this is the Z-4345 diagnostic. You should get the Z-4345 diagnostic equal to 4340.41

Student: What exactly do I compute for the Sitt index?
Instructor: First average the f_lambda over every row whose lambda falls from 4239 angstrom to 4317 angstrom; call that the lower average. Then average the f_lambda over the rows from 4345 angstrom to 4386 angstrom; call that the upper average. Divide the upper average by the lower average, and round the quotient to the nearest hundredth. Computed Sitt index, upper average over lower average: 1.14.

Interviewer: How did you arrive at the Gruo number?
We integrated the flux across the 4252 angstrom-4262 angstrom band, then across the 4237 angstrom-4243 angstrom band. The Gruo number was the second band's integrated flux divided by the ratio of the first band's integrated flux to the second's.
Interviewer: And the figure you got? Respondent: 6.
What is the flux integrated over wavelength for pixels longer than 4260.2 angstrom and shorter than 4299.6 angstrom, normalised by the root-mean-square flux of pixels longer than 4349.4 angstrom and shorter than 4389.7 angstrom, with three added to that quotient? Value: 37.9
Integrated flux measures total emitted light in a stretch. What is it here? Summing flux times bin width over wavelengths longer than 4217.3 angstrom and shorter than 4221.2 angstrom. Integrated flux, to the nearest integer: 8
